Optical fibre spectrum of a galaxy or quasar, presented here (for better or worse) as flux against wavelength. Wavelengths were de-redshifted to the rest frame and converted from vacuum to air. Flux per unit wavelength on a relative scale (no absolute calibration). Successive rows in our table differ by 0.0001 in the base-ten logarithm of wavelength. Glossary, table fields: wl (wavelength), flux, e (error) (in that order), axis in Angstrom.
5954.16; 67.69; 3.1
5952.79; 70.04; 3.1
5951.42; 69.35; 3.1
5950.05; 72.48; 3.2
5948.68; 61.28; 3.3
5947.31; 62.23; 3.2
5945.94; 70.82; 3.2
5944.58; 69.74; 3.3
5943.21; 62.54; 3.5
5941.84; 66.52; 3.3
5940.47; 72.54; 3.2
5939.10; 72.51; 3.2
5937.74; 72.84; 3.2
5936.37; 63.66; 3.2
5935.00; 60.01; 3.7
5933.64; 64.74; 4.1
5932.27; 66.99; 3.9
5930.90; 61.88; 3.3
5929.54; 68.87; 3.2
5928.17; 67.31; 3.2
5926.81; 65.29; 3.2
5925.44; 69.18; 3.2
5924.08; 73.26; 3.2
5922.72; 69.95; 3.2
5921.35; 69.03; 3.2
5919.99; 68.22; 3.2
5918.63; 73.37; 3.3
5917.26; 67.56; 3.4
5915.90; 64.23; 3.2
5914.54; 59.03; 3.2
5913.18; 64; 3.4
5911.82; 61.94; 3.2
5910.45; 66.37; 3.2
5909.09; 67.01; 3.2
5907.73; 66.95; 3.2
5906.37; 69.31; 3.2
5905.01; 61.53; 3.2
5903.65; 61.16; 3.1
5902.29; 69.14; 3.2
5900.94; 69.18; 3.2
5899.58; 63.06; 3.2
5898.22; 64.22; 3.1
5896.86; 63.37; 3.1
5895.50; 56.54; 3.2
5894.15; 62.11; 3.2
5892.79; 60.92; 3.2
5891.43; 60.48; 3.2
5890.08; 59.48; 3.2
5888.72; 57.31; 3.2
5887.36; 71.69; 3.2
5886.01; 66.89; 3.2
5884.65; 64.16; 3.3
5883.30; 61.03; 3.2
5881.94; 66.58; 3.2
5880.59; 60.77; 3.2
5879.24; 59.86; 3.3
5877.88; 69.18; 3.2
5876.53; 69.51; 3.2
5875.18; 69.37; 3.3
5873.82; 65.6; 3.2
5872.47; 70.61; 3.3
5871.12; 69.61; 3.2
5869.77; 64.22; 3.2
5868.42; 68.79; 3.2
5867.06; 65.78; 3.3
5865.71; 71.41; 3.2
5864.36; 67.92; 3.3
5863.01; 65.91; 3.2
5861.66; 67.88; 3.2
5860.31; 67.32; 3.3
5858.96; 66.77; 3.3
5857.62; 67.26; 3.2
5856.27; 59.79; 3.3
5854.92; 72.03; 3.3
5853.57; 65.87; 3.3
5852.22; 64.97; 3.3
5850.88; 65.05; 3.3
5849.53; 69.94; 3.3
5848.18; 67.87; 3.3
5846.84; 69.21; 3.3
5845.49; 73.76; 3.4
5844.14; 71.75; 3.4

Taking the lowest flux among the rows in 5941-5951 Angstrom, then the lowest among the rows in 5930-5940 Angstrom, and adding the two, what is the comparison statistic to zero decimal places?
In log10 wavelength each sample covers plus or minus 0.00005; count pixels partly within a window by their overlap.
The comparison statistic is 121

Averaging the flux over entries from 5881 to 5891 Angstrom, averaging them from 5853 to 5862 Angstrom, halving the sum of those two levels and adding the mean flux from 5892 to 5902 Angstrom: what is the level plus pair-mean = 128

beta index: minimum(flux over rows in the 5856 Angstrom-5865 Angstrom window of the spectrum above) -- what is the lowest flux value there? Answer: 59.79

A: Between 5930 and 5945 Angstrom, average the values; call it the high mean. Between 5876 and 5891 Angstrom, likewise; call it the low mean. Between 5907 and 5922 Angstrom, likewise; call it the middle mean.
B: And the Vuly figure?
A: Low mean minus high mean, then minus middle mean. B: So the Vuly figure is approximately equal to -68.7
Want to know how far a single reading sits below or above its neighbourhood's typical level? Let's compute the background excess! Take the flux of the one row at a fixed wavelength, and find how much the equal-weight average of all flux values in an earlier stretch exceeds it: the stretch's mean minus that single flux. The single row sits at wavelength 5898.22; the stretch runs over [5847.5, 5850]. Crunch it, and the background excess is 4.7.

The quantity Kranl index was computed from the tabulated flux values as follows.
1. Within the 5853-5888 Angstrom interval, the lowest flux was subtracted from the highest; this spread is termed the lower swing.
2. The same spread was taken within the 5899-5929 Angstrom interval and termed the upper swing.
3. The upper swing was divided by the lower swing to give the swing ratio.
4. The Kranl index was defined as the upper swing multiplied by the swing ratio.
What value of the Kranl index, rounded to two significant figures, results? 17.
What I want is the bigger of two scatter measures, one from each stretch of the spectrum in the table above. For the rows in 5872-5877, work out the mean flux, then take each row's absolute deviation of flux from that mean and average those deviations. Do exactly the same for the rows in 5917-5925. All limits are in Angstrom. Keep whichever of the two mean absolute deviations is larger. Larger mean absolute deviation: 2.06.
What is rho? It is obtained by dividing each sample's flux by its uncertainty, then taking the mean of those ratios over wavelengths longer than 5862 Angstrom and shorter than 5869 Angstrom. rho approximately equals 21.0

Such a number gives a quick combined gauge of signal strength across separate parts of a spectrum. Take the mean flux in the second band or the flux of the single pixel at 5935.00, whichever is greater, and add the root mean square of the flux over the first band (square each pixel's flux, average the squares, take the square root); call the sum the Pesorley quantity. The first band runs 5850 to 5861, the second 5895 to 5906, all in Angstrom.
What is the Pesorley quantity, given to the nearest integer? 130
